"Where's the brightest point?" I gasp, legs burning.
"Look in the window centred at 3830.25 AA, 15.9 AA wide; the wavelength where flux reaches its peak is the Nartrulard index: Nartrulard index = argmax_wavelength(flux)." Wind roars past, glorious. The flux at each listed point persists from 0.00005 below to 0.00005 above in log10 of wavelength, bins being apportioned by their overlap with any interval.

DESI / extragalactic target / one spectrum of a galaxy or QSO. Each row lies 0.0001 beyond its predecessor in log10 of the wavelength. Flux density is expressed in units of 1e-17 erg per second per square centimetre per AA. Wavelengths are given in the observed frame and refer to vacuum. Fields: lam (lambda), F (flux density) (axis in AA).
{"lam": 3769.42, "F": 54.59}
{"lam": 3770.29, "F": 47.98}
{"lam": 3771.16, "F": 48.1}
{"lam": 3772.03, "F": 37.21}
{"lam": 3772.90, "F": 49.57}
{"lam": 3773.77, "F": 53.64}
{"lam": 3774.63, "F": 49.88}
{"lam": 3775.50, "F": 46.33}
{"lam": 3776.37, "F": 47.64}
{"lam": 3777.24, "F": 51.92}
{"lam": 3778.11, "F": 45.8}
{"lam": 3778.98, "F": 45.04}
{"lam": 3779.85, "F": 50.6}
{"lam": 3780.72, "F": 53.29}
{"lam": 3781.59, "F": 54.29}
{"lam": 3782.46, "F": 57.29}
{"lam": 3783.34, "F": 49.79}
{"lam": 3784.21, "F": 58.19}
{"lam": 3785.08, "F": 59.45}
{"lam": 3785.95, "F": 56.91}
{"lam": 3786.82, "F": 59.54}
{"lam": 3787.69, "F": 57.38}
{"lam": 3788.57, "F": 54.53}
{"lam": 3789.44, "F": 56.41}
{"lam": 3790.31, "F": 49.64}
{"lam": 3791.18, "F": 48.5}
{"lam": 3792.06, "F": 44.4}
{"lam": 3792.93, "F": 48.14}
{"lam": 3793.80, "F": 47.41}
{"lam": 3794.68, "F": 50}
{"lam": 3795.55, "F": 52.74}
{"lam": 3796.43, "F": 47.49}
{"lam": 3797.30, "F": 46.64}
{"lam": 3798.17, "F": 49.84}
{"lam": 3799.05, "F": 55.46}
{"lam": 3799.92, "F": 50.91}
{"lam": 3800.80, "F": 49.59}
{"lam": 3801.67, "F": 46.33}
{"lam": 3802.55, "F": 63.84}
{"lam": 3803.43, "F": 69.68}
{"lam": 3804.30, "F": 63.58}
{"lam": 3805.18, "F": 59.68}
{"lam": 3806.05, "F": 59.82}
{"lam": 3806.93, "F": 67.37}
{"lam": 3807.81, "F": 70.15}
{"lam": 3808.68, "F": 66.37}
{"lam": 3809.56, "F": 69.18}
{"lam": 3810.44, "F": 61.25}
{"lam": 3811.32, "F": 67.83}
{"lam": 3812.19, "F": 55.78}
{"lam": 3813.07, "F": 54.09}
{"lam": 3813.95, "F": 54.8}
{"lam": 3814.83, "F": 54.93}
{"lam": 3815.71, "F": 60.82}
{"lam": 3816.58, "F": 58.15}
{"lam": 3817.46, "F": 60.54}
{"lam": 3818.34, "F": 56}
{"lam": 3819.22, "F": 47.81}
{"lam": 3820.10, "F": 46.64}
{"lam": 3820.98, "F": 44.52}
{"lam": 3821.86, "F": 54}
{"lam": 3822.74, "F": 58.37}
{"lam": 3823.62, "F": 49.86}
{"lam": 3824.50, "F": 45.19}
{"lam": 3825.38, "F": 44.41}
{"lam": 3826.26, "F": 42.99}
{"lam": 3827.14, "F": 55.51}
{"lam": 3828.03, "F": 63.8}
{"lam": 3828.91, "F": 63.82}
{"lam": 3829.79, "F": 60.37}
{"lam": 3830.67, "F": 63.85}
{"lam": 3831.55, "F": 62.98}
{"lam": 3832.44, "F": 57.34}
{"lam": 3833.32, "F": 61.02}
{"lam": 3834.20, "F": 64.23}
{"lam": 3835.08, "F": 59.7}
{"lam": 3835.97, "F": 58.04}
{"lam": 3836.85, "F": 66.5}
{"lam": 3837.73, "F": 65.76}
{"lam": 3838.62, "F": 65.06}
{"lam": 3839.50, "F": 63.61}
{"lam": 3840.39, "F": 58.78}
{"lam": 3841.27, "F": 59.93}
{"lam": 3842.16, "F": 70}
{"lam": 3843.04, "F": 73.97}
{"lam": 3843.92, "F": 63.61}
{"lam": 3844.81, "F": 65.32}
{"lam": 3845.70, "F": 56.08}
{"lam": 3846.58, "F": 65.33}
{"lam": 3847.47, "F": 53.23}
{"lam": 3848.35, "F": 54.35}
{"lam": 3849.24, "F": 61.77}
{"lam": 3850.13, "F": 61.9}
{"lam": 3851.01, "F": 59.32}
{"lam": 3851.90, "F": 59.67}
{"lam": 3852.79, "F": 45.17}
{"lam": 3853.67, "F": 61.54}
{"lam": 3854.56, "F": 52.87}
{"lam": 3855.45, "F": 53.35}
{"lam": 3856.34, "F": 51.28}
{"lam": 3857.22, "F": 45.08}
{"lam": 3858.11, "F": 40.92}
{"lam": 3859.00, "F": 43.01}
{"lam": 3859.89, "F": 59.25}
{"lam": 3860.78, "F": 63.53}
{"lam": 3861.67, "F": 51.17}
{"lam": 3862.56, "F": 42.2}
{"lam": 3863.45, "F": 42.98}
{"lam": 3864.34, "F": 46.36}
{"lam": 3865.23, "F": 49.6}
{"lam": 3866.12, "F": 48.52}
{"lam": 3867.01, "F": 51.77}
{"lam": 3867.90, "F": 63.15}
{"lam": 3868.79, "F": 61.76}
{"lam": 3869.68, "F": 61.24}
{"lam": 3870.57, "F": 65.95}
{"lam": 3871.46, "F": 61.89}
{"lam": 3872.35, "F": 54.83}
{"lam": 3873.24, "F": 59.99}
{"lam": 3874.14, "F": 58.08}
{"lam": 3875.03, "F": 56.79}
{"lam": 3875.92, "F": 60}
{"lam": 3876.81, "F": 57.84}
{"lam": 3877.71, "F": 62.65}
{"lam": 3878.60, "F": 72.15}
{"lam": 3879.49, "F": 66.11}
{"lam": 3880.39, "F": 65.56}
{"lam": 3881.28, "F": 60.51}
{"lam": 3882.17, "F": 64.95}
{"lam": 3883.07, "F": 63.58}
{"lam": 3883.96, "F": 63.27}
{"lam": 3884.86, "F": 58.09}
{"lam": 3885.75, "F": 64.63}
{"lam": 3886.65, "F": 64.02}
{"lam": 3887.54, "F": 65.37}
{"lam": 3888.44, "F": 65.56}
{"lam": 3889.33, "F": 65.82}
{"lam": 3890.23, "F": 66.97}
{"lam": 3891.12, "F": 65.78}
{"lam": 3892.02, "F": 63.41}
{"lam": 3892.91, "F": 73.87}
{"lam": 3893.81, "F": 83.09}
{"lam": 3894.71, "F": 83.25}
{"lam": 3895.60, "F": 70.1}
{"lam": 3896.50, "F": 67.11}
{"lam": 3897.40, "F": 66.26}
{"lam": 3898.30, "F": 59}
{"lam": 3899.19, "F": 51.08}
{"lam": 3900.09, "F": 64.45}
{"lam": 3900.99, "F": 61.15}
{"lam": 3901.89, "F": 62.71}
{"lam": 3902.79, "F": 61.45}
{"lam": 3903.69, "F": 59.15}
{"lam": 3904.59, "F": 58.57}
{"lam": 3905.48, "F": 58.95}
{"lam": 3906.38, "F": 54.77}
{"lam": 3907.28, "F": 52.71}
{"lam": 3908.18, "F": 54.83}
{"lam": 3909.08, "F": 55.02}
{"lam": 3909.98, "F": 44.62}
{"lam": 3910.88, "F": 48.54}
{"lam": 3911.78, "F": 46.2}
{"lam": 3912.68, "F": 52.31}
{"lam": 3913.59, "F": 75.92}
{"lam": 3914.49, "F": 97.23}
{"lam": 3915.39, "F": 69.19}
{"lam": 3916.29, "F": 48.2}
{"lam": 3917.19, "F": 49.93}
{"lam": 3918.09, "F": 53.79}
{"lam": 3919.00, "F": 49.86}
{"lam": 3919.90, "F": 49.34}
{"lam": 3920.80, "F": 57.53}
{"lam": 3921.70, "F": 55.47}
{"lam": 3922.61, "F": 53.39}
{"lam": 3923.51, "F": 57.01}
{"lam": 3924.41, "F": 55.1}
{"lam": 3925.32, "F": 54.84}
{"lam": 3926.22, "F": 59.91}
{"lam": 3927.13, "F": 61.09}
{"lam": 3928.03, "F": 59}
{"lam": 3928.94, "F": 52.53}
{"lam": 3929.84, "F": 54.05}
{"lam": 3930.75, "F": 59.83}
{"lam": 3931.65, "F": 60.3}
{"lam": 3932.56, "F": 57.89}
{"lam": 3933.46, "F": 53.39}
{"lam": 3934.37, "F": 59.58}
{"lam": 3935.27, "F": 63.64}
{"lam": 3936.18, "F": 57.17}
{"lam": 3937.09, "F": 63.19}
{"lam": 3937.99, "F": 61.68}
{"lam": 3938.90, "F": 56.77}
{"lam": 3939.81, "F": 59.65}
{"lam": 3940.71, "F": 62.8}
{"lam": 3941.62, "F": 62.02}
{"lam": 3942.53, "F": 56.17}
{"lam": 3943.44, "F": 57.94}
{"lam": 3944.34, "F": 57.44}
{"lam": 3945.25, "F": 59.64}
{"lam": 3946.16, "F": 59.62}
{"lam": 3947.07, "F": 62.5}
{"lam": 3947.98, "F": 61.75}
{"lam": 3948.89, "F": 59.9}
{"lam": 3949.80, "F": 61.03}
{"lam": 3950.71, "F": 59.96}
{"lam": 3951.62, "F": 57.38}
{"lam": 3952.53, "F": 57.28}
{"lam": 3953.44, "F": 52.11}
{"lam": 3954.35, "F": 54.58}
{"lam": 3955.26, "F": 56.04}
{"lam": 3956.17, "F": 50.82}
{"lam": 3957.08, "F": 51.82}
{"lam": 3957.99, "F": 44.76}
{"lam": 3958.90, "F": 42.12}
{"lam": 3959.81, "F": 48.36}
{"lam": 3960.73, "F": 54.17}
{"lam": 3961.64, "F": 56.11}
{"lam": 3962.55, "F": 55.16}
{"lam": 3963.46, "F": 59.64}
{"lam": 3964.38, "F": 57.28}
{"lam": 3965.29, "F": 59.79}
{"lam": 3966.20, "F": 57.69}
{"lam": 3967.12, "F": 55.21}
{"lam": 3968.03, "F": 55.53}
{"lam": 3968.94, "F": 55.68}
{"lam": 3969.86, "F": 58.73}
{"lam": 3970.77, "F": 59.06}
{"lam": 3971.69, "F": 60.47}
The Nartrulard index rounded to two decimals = 3836.85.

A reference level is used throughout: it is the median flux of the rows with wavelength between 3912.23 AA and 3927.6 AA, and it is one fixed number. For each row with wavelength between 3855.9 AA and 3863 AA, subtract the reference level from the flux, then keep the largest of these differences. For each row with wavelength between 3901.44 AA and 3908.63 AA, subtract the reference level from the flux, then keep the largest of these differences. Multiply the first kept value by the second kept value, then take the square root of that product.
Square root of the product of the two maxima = 8.0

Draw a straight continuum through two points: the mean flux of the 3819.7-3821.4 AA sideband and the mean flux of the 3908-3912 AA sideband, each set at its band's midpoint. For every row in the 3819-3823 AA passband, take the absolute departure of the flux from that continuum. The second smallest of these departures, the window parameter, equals 1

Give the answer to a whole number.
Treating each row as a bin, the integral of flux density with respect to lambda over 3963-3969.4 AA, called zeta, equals 366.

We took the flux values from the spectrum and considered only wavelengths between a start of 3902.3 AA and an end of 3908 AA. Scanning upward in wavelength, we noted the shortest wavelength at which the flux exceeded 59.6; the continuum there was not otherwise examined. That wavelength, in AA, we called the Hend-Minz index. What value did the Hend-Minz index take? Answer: 3902.79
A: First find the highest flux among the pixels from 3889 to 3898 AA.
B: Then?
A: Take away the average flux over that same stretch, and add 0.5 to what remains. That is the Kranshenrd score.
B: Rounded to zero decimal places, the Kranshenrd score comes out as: 13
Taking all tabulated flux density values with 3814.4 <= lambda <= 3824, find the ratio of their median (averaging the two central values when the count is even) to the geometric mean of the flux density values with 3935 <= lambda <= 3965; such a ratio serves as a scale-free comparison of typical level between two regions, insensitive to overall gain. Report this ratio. 0.97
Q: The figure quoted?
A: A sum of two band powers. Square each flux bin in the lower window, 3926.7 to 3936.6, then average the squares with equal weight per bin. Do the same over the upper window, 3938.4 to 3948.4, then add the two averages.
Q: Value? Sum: 6945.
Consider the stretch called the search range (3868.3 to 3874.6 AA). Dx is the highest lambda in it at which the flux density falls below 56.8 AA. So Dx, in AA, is 3872.35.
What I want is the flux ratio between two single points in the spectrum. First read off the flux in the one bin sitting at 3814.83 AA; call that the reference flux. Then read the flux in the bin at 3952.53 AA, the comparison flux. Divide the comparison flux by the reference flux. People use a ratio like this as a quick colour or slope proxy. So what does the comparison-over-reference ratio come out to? 1.04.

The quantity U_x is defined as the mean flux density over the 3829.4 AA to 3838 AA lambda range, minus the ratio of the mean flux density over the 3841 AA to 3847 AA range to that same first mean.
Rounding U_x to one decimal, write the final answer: 60.9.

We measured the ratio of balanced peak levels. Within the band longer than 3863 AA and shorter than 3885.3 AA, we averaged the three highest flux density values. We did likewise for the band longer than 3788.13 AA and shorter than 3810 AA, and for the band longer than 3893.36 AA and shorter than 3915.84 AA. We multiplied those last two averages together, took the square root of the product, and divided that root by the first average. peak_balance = 1.15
